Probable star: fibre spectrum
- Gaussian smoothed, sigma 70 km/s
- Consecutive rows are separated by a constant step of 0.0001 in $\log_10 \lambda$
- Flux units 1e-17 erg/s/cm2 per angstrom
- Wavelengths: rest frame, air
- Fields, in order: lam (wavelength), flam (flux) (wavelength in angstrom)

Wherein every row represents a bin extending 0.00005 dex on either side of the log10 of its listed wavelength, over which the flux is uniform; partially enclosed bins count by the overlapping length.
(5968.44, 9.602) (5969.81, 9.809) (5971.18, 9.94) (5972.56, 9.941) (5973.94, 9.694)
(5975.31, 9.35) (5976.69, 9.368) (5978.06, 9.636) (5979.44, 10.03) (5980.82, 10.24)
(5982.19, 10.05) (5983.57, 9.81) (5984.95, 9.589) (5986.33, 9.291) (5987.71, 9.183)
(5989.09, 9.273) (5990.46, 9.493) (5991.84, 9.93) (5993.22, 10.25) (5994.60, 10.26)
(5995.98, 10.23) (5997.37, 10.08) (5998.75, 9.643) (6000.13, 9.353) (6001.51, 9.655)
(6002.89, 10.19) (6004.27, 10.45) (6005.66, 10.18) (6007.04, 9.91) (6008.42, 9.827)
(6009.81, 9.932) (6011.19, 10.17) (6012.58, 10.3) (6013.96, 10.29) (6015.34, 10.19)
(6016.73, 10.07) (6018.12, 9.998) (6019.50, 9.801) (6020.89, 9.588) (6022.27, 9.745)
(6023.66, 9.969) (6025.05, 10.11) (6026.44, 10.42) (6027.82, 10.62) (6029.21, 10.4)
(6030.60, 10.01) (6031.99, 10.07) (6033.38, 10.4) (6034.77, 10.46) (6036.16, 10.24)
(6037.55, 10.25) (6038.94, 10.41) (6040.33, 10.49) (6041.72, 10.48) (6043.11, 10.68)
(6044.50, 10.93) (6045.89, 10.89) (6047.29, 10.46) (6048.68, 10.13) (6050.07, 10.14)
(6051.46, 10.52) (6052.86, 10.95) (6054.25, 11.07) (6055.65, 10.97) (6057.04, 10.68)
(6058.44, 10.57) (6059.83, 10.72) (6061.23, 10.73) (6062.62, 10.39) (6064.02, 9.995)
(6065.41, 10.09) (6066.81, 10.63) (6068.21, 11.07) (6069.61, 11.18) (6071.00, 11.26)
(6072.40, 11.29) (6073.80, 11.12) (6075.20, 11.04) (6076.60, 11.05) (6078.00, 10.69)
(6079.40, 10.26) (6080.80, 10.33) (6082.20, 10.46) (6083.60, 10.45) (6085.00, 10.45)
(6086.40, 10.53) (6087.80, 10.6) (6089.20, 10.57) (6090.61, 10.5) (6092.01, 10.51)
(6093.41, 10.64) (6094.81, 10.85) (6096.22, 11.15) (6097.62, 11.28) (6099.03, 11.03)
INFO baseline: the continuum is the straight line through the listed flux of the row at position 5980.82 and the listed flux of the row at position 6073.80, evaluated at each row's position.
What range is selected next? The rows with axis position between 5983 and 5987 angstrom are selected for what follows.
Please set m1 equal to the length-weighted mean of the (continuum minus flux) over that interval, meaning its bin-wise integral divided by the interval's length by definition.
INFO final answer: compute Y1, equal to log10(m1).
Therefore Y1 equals -0.14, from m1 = 0.72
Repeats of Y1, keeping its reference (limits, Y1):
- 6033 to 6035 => -0.50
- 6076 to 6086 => -0.18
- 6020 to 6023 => -0.02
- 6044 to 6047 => -2.32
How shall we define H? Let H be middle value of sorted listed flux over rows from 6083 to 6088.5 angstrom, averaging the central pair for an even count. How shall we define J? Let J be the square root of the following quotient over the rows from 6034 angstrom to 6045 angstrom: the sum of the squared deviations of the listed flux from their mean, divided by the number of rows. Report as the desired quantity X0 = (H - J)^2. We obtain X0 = 106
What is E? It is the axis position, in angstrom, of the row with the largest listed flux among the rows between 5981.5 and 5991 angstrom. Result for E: 5982.19 angstrom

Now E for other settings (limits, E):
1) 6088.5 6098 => 6097.62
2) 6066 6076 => 6072.40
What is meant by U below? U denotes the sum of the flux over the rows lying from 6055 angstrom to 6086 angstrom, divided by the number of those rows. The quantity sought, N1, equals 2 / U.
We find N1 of 0.187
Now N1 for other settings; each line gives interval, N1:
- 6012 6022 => 0.199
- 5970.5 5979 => 0.207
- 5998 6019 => 0.200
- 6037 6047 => 0.189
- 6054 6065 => 0.188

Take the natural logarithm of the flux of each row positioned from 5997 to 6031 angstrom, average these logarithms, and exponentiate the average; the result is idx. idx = 10.0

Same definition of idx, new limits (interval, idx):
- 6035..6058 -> 10.6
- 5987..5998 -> 9.8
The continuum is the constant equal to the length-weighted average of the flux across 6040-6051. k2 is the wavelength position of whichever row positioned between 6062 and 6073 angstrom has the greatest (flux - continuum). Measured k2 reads 6072.40 angstrom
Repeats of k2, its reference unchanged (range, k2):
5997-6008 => 6004.27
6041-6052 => 6044.50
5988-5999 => 5994.60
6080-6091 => 6087.80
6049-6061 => 6054.25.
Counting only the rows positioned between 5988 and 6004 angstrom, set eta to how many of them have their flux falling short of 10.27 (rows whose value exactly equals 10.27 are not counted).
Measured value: 11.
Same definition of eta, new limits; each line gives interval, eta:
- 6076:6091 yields 1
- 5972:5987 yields 11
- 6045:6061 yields 2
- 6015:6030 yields 8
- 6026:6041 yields 4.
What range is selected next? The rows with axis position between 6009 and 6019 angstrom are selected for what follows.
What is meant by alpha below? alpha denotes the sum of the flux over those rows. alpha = 71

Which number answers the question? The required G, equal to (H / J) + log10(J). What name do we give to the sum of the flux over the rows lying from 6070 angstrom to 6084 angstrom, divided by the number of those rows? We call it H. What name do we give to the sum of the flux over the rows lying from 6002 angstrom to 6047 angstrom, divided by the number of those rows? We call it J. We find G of 2.06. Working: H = 10.8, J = 10.2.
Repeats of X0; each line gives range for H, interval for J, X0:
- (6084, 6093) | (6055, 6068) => 104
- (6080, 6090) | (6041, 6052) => 104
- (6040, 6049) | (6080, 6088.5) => 108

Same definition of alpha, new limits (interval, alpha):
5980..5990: 67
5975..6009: 245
